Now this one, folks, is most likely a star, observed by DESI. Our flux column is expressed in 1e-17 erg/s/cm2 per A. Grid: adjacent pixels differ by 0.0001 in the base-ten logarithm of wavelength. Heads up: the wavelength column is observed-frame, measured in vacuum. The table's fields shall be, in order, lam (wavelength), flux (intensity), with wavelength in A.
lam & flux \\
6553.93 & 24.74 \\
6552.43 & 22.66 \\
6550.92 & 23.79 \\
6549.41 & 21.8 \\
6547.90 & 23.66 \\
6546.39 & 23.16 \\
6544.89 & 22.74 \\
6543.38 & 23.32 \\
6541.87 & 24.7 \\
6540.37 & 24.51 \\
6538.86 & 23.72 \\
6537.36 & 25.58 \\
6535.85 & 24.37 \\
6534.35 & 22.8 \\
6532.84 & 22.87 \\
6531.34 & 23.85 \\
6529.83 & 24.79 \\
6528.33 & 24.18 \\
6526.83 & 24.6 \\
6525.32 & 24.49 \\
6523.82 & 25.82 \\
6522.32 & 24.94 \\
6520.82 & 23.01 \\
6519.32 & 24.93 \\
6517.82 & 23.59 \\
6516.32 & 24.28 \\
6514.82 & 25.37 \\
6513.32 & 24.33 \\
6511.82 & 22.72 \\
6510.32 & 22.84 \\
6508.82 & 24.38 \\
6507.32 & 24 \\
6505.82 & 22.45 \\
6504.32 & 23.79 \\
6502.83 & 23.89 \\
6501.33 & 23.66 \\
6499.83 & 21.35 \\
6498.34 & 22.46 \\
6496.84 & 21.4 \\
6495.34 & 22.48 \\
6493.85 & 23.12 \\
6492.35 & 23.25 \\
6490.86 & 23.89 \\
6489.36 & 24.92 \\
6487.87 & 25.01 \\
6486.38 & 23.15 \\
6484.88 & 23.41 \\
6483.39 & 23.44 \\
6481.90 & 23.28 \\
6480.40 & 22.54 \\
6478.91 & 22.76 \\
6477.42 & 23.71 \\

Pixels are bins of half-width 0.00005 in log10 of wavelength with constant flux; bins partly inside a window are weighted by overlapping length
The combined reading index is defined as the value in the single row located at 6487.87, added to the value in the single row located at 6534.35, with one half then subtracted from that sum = 47.3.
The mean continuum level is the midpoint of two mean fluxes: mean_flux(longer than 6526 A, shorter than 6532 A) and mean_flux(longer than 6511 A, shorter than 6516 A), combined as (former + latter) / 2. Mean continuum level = 24.2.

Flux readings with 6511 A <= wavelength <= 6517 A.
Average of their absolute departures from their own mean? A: 0.73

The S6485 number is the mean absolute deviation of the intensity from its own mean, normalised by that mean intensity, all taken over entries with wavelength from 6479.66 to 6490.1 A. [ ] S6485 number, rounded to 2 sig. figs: 0.031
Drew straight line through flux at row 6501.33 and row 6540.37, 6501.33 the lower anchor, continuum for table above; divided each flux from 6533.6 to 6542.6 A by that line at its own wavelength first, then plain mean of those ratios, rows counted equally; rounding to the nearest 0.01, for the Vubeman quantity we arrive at 0.99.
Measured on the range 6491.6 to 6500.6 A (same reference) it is 0.95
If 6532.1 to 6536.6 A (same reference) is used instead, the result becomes 0.96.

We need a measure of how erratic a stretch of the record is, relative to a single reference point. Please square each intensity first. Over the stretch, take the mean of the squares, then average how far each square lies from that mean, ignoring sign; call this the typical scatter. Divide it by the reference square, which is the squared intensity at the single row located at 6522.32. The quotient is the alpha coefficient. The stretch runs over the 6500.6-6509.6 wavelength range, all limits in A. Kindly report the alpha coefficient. 0.032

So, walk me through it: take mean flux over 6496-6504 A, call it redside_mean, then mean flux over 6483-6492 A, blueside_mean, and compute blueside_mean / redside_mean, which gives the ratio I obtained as 1.06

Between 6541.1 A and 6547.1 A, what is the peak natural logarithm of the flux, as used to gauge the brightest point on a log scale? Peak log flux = 3.207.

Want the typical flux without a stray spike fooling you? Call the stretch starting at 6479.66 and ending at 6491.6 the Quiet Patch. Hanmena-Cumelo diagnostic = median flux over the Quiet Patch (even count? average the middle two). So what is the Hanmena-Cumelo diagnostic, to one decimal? 23.4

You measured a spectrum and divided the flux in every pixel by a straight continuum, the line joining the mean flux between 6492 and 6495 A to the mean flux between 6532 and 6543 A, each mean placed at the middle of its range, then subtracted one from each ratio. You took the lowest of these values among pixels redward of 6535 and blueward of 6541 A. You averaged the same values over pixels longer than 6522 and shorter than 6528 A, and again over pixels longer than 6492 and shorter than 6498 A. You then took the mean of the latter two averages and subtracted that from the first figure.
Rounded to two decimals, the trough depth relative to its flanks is -0.03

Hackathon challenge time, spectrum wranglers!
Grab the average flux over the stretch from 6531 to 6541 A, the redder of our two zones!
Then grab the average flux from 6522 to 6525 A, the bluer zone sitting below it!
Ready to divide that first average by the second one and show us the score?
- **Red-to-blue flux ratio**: 0.94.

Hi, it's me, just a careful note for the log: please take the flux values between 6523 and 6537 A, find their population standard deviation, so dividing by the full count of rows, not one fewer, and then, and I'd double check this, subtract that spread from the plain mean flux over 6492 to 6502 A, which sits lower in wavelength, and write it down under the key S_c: 21.6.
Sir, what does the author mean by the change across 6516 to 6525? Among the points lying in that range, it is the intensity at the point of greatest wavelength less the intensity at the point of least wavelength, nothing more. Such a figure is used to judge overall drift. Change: 1.5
